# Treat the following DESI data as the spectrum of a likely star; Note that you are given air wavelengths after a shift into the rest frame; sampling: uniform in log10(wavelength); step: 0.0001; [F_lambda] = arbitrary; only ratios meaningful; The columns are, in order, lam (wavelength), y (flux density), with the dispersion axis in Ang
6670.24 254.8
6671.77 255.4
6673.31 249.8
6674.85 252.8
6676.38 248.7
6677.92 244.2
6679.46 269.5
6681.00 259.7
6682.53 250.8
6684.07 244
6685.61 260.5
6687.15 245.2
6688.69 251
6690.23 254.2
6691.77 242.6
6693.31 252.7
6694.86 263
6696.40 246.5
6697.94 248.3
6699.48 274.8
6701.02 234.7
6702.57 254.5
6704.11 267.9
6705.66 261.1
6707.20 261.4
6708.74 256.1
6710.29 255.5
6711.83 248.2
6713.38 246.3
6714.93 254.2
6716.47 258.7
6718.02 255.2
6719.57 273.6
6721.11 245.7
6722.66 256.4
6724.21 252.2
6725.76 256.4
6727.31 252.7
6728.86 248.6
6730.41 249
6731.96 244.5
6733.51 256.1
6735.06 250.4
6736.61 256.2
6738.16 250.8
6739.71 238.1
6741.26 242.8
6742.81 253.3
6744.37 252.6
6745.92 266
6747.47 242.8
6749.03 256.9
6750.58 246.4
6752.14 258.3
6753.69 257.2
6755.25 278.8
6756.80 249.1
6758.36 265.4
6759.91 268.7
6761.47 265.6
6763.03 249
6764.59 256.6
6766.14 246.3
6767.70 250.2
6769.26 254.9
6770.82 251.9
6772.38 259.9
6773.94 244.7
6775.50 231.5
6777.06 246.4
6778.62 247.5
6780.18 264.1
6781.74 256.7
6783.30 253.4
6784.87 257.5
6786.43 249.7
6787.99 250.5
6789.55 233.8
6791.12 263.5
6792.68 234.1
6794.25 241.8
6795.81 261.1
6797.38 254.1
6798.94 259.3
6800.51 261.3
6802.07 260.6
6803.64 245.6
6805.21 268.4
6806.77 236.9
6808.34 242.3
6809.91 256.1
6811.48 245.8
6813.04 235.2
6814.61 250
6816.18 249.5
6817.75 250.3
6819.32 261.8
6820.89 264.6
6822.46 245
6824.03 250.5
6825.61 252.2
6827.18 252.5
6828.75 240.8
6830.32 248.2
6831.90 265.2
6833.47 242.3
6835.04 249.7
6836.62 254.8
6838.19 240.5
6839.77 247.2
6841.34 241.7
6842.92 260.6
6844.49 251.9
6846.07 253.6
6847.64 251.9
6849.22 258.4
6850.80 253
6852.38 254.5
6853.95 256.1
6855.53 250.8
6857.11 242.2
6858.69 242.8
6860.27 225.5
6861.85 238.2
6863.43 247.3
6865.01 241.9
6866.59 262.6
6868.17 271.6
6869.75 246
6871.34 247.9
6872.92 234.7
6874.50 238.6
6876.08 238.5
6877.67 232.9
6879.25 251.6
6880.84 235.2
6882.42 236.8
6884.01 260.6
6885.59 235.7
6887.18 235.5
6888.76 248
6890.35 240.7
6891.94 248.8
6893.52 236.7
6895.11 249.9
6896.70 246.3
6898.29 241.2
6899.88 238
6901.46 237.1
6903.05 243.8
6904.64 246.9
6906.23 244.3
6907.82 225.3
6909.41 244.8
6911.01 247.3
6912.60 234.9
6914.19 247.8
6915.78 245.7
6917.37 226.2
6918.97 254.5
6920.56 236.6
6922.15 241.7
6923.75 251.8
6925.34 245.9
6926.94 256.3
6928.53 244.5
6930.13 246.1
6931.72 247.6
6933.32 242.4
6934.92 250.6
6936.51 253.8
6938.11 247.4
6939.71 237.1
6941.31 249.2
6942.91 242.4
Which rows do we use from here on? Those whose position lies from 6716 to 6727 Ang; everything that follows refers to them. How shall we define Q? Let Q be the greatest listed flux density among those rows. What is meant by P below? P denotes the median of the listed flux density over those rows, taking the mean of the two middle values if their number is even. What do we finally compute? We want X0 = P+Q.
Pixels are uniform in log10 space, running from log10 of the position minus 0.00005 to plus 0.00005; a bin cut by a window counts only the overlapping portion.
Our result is 530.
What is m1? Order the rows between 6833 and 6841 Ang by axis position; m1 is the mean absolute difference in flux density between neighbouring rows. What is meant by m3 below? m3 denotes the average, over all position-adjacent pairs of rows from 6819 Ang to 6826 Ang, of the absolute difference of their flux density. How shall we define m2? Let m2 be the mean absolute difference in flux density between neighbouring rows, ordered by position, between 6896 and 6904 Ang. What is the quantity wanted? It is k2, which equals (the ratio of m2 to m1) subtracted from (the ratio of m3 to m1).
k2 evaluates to 0.4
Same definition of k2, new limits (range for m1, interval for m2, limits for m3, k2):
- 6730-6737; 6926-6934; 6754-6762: 1.2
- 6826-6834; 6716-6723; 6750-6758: 0.1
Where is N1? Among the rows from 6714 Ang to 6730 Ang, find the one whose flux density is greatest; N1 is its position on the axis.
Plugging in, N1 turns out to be 6719.57 Ang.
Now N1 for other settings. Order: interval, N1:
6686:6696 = 6694.86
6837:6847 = 6842.92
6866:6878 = 6868.17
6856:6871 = 6868.17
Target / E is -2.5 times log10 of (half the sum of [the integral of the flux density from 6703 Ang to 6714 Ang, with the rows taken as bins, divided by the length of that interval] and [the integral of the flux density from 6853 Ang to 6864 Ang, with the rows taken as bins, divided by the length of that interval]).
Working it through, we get -6.00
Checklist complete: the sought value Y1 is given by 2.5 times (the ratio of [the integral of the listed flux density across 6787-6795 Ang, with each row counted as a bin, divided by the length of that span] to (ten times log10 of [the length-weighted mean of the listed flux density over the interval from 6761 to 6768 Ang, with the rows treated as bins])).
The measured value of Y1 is 25.5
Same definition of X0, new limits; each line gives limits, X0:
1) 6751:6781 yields 534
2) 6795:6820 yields 521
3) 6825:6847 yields 516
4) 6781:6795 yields 514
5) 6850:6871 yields 519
